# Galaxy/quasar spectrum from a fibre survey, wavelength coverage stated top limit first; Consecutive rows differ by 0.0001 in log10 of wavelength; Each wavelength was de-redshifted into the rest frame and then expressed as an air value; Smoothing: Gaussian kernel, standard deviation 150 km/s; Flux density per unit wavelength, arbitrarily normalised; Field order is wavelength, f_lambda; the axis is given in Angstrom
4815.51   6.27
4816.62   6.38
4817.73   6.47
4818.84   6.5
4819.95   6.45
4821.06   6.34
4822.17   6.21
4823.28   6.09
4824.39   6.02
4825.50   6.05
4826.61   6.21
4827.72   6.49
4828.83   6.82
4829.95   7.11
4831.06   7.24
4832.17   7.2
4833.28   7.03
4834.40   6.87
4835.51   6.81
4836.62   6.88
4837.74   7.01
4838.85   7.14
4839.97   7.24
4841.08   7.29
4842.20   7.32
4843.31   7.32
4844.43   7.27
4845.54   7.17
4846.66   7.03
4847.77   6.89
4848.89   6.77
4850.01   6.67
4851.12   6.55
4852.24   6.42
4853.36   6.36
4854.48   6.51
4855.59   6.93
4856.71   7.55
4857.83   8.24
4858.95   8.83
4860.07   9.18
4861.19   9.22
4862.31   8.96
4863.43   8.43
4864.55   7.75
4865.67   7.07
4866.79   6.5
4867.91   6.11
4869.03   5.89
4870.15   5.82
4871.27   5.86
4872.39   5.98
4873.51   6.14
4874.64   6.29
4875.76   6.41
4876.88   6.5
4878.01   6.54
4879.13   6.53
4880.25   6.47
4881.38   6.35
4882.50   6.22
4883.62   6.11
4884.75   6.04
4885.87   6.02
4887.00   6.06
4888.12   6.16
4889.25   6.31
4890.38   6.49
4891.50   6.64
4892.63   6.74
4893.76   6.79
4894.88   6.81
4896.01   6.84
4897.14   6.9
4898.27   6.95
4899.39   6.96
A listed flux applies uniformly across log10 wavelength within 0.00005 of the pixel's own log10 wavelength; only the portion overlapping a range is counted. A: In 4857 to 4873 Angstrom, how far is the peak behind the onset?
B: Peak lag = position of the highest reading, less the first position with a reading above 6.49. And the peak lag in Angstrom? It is 3.4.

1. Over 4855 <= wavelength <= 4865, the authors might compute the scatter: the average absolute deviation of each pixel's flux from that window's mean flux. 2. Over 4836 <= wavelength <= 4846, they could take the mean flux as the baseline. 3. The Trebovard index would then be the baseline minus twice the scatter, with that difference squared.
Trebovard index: 34.7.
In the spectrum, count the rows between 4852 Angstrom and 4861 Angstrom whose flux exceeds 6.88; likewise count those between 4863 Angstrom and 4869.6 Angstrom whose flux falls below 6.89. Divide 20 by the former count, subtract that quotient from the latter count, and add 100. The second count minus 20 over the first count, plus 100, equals 99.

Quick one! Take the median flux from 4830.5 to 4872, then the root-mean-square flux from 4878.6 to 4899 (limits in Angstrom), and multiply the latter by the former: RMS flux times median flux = 46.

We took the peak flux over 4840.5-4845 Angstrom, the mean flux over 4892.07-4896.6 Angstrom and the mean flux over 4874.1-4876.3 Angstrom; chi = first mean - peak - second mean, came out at -6.9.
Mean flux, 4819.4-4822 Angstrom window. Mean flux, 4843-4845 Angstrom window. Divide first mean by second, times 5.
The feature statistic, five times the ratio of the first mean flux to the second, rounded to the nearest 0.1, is 4.4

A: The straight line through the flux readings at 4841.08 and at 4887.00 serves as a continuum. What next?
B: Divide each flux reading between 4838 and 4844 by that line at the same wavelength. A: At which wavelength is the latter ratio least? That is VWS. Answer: 4838.85 Angstrom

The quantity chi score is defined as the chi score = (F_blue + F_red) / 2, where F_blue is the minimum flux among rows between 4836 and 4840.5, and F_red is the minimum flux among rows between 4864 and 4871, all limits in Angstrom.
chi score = 6.35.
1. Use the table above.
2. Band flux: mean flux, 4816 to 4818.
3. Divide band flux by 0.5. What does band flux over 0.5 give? 12.8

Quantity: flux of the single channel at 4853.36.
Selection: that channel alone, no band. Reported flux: 6.36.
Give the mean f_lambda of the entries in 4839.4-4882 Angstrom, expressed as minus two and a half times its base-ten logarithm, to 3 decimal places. -2.114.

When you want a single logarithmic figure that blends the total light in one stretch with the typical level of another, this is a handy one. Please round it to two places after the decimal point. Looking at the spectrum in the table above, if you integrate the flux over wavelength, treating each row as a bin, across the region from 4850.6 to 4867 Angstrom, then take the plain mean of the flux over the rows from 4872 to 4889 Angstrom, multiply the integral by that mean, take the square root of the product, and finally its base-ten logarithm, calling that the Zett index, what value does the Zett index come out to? 1.45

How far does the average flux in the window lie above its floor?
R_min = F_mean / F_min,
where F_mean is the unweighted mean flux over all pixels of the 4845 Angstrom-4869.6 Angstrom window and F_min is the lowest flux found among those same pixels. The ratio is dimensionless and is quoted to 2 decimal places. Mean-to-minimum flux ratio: 1.24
